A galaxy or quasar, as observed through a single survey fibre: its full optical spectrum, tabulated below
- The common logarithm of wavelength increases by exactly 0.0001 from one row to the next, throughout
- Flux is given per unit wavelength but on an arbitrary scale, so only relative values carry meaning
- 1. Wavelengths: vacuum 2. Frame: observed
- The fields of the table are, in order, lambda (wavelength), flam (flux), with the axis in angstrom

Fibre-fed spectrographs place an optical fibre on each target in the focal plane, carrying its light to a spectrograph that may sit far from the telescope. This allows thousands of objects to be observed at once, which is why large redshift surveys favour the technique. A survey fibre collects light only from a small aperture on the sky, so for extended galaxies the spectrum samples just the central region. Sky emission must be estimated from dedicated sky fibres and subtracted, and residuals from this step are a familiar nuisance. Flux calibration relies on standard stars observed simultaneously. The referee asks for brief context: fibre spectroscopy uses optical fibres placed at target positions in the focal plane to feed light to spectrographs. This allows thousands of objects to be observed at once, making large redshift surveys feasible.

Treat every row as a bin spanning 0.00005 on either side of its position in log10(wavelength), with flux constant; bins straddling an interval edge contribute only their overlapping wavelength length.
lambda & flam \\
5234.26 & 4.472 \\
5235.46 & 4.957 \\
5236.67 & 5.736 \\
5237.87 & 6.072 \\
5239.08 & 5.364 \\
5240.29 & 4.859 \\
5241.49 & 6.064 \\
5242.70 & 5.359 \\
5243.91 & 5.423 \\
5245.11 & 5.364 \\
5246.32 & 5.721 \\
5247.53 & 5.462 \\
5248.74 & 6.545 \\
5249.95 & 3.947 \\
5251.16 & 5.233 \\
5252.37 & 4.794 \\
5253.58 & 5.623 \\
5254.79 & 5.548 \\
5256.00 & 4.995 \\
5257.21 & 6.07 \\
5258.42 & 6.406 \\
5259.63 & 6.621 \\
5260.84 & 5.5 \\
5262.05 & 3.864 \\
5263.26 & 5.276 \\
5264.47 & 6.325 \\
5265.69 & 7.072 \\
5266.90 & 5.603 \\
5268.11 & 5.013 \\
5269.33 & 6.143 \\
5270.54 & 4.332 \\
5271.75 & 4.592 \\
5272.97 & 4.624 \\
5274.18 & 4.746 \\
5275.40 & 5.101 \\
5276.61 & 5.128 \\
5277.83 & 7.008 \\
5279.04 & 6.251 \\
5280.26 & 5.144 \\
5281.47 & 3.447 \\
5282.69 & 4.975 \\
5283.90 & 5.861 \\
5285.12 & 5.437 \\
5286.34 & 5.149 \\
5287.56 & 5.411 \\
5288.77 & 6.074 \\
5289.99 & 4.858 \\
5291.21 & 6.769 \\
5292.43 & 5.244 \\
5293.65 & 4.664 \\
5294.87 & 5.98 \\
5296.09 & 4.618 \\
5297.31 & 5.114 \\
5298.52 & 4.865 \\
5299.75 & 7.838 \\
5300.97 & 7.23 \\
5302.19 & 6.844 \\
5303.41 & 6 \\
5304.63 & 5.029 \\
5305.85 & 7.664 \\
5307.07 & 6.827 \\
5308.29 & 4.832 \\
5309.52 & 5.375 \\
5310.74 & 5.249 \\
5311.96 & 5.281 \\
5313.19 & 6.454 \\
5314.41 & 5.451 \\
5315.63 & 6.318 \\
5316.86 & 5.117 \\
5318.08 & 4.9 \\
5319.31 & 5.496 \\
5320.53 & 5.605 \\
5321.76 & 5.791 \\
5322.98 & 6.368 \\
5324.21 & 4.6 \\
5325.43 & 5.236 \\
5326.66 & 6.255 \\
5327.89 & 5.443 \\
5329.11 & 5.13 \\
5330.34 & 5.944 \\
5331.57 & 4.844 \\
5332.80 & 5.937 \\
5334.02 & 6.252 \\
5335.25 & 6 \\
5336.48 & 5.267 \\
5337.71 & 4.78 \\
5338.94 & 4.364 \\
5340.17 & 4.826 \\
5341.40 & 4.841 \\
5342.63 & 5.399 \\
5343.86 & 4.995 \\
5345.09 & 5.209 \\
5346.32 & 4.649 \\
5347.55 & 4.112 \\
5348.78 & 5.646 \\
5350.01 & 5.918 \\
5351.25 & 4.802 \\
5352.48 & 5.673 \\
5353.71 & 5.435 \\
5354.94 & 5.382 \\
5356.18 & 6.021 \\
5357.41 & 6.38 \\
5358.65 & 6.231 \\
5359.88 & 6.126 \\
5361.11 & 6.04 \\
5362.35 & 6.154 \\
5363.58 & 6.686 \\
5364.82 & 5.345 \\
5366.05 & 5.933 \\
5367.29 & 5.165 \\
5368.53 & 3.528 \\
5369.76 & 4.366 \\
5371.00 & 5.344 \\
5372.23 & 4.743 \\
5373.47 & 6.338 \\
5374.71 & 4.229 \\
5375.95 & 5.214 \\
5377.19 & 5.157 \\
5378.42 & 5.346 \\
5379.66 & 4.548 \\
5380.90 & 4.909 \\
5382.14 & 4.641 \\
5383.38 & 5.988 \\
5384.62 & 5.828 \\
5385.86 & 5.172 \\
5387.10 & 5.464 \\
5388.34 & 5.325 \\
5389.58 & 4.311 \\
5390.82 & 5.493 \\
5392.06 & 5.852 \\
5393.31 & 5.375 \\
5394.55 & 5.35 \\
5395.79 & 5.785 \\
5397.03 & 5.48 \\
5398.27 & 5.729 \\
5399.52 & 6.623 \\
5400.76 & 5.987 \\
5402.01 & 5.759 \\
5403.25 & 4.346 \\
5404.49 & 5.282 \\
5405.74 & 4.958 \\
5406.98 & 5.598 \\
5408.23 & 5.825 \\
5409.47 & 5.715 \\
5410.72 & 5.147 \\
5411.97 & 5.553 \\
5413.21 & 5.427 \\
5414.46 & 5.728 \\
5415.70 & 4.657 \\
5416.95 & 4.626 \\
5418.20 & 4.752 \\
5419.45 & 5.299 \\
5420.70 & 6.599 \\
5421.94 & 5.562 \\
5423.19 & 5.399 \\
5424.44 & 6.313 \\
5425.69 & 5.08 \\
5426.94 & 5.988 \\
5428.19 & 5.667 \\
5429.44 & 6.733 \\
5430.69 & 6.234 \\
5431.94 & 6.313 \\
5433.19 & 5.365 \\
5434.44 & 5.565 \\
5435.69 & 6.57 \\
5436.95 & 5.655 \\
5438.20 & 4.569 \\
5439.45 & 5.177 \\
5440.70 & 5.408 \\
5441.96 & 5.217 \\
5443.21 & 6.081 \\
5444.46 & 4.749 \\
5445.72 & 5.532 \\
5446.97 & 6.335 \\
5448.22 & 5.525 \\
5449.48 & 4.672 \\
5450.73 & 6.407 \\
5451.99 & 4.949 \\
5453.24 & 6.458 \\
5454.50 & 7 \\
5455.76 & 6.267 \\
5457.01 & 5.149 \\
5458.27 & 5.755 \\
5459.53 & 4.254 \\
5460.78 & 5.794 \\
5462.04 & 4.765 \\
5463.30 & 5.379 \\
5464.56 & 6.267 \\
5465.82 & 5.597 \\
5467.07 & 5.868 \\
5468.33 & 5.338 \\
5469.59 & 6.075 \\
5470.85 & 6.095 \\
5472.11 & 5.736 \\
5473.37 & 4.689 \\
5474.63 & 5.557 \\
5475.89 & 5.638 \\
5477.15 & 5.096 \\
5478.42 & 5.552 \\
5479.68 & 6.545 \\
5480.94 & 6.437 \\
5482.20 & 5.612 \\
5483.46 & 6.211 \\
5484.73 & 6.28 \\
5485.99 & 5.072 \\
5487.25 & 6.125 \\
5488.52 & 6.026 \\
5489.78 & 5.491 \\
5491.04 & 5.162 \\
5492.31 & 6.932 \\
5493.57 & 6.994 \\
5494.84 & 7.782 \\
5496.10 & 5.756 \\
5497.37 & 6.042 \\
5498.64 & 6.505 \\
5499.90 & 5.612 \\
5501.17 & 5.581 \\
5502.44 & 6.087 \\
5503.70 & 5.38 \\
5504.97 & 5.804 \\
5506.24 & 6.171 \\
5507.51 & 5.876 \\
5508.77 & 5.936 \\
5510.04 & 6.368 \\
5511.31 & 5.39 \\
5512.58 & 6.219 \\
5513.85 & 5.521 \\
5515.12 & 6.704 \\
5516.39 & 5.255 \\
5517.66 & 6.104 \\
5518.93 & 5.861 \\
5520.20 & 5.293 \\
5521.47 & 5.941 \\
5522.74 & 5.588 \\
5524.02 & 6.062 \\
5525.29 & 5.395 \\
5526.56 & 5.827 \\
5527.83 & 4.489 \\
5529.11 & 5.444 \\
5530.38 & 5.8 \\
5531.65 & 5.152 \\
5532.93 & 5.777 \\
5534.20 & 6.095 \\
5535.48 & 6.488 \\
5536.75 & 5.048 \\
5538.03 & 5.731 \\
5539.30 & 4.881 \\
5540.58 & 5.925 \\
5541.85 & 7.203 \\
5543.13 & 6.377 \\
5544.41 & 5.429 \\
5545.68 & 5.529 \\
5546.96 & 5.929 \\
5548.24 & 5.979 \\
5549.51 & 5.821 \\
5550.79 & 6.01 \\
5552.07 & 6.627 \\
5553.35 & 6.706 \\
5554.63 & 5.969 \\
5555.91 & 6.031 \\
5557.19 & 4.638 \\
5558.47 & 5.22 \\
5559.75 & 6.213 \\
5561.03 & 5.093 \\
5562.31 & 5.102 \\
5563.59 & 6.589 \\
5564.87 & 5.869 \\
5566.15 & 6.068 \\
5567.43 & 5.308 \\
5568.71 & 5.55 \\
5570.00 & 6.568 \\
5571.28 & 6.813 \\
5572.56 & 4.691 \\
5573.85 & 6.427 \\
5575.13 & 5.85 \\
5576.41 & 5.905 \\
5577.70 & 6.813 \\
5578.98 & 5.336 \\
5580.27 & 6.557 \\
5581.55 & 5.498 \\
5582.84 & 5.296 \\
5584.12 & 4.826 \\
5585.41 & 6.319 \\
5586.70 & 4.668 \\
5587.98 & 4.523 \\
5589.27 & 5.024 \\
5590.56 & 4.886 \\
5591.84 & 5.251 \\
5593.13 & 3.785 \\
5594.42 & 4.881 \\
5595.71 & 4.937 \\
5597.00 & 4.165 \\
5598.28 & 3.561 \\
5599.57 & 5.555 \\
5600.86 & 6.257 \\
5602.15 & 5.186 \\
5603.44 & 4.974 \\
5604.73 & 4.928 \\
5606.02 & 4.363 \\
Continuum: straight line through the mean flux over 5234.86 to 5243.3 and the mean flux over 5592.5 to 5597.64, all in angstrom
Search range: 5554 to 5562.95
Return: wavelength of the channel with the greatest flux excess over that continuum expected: 5559.75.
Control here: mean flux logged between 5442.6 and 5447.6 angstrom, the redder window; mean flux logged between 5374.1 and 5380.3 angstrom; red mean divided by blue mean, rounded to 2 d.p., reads 1.16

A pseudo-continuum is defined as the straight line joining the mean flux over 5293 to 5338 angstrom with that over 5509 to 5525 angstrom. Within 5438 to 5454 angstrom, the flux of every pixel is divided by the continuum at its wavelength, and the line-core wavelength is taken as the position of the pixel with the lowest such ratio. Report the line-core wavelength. 5438.20 angstrom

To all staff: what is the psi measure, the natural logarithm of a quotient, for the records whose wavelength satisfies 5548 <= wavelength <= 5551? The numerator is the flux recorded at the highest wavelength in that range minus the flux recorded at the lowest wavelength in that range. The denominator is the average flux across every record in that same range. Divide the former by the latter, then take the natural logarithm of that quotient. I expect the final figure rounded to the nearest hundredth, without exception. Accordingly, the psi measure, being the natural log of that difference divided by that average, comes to -5.25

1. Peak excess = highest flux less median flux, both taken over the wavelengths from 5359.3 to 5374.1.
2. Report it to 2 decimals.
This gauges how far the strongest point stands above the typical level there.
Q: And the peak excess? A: 1.05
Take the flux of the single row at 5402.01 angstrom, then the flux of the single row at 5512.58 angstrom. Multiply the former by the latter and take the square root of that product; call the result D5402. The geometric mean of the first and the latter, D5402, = 5.98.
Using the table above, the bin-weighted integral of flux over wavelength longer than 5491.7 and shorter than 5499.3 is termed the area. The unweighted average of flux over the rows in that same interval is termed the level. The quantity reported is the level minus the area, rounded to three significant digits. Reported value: -44.0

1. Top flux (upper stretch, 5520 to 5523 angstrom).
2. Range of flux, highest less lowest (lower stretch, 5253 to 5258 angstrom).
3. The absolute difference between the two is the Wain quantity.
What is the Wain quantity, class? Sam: 4.87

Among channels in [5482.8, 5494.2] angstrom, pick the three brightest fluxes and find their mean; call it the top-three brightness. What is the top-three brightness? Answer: 6.7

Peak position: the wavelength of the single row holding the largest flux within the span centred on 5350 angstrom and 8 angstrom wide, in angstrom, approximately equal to 5350.01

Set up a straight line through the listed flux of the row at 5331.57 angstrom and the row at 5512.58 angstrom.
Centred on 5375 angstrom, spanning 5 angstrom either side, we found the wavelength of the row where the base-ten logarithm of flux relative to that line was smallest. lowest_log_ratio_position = 5374.71 angstrom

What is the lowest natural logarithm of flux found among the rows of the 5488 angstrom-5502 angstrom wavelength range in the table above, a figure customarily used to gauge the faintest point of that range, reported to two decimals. 1.64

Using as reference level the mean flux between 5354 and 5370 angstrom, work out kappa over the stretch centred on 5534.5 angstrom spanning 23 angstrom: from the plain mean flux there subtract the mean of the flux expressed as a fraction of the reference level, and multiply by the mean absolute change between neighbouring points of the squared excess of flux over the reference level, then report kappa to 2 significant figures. 2.9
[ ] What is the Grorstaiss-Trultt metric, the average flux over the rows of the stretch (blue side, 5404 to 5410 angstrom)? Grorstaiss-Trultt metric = 5.48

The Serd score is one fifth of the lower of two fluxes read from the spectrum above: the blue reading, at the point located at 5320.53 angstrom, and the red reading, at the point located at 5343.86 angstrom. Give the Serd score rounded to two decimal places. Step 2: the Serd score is 1.00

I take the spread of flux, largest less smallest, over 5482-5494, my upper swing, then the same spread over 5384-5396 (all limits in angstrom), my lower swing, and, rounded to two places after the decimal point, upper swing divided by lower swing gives 1.25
